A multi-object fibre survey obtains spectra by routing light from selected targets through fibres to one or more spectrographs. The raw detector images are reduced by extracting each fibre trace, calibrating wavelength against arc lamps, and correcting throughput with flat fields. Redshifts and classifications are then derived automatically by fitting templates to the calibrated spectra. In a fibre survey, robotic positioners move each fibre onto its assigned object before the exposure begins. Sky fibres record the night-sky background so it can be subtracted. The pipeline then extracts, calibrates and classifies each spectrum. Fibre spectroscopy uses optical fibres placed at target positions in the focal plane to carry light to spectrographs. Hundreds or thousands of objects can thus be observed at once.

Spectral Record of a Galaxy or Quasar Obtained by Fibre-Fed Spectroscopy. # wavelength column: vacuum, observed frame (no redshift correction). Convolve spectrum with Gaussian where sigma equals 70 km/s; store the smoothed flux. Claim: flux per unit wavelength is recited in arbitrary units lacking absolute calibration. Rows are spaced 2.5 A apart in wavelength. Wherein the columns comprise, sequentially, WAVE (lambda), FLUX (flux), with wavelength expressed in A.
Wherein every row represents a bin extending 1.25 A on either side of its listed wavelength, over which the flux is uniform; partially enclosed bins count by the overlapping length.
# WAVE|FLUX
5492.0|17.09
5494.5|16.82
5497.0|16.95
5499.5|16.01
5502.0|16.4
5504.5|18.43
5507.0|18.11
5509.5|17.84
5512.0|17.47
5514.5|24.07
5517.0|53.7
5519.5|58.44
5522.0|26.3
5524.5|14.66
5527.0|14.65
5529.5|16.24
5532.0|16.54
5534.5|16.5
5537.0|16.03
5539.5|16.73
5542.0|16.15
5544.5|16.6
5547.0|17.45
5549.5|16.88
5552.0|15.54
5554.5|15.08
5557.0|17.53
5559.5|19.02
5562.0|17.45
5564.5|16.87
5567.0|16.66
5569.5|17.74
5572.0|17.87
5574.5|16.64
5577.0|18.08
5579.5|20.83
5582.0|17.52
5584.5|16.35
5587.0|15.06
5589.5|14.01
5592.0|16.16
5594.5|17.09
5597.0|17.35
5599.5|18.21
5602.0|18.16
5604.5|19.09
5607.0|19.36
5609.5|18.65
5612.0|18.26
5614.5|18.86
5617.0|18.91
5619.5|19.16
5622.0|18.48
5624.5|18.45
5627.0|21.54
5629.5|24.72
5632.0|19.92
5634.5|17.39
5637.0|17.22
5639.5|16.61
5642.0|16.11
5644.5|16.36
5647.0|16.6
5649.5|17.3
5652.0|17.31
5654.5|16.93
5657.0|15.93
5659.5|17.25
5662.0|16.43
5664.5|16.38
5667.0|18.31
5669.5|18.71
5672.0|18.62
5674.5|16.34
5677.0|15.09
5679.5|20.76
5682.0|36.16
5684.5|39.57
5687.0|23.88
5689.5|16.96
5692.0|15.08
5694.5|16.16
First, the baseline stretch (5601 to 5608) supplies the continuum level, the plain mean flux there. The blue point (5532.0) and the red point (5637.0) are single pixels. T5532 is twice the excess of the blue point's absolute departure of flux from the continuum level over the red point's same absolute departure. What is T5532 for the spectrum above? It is 1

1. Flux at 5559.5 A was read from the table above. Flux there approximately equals 19.02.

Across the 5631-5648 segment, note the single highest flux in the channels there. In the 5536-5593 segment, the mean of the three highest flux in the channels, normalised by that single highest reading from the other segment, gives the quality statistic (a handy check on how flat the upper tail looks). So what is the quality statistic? 1.0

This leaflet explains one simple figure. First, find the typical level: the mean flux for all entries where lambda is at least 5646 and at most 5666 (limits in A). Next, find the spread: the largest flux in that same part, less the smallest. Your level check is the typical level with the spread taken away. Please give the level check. 15.4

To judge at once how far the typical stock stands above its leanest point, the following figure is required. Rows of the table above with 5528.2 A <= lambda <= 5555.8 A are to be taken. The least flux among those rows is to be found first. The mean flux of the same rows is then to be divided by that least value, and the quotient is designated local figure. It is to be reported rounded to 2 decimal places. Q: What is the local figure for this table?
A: 1.08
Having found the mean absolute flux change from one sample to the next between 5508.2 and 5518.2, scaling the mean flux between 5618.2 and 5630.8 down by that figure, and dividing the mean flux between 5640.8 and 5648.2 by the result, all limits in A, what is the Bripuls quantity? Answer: 10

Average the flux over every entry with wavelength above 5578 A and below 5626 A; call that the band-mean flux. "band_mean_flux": 17.9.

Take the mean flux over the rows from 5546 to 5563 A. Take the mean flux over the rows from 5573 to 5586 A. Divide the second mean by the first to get 1.05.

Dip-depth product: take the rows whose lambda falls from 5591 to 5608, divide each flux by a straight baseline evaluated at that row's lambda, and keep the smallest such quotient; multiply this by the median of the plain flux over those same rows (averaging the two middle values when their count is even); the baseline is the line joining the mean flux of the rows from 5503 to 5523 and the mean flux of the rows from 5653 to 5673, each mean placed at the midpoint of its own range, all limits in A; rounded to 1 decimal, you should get 12.8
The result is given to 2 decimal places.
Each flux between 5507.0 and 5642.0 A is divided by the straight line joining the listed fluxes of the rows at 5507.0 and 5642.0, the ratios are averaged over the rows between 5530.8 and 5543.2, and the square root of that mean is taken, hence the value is 0.96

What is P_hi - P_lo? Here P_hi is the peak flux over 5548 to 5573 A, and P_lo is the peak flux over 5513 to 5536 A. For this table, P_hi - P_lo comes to -39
